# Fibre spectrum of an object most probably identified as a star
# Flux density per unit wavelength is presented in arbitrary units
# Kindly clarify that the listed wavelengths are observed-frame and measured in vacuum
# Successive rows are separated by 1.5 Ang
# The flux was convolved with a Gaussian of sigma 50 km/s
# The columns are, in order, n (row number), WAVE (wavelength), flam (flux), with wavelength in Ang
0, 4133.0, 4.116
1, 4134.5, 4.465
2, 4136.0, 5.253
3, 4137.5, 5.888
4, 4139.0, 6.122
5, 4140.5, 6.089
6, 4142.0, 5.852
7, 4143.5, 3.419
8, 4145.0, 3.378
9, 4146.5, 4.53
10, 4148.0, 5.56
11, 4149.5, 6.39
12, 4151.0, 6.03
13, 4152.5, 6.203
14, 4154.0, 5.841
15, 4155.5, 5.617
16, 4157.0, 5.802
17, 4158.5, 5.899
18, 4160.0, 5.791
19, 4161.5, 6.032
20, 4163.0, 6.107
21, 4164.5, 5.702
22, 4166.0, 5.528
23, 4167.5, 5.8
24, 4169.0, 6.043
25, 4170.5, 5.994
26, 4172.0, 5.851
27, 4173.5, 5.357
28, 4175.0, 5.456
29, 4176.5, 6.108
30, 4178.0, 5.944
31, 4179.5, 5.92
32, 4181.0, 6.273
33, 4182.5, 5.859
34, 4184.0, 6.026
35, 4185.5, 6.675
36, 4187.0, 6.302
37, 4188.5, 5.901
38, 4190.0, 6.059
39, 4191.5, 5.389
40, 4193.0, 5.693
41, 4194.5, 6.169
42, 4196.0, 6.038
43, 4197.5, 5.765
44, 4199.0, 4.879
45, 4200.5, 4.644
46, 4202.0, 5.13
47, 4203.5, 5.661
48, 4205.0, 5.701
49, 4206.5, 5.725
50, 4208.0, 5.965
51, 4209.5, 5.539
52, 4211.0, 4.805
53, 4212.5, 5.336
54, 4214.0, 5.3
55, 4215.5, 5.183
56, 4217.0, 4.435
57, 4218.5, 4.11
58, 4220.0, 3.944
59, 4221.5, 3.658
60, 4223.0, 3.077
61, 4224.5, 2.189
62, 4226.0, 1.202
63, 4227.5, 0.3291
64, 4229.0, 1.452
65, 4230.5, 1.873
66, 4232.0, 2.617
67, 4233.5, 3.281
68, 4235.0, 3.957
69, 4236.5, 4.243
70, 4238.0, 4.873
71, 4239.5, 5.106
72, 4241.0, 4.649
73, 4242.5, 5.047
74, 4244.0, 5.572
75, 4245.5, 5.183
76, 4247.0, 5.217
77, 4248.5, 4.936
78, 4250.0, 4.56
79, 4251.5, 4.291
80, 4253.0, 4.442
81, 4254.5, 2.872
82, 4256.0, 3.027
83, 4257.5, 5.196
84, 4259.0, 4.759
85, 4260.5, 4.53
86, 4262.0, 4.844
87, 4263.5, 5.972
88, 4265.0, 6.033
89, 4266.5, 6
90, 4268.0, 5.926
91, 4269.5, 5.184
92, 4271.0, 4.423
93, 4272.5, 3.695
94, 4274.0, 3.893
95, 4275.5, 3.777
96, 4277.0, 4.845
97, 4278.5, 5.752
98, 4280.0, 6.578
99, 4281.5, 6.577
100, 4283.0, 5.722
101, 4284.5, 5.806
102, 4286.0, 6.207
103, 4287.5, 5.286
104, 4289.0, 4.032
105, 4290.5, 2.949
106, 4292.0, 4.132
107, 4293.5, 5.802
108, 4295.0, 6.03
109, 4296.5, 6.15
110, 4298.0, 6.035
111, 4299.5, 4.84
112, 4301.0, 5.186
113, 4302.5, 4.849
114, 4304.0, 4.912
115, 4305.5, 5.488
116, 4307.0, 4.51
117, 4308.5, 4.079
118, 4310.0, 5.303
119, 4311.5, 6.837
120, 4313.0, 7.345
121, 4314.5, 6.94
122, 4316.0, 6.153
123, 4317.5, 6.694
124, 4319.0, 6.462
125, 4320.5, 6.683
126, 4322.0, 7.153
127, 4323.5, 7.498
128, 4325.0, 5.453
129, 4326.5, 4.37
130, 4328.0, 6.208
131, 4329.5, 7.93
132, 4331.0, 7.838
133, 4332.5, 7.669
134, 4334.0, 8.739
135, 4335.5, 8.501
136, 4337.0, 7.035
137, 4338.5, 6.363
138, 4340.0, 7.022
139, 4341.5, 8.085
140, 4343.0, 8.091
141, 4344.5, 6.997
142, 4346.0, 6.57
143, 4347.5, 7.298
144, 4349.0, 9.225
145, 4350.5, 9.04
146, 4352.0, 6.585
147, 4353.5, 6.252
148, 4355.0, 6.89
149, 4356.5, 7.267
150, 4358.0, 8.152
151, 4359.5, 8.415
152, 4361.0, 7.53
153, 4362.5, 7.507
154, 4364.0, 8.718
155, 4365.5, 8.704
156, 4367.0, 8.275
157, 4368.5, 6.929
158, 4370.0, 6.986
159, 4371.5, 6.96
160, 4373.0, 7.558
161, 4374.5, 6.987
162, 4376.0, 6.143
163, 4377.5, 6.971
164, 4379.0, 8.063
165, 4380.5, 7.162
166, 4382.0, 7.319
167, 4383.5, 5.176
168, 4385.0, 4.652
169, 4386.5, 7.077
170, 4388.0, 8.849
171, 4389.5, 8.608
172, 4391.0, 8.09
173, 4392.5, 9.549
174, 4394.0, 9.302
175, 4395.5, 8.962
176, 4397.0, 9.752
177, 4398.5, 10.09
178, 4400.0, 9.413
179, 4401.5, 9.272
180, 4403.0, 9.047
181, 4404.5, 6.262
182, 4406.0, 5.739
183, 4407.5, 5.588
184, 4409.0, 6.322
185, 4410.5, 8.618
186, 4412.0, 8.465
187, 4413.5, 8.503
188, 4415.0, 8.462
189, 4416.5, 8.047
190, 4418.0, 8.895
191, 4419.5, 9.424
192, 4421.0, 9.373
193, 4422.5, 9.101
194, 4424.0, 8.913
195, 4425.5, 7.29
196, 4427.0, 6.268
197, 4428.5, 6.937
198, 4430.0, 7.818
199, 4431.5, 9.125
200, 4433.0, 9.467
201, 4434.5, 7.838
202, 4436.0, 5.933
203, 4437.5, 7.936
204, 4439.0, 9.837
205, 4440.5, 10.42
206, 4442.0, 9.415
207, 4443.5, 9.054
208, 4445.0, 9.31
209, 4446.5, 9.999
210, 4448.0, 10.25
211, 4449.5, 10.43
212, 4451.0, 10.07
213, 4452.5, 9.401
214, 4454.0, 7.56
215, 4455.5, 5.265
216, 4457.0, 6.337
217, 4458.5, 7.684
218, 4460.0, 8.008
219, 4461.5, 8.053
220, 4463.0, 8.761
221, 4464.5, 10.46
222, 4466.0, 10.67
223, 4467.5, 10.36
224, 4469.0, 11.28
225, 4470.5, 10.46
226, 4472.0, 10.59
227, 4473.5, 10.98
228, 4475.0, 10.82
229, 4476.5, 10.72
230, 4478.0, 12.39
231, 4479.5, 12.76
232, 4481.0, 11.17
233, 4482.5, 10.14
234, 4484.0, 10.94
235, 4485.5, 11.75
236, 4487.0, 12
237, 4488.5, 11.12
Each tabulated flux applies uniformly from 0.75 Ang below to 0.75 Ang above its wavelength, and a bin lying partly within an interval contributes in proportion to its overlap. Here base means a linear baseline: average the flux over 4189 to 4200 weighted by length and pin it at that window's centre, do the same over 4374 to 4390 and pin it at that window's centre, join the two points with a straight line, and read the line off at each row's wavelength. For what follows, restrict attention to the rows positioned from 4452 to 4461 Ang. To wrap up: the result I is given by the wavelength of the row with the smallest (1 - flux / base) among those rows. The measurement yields 4452.5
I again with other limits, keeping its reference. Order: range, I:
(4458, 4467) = 4466.0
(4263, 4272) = 4265.0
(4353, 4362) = 4359.5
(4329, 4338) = 4334.0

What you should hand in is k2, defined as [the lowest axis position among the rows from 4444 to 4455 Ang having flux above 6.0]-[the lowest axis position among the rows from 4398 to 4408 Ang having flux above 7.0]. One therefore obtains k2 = 46.5 Ang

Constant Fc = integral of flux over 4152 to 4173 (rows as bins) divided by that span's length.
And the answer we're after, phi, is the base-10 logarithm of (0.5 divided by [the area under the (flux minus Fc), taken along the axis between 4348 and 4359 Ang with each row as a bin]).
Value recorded -1.6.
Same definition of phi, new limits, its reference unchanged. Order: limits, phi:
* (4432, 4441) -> -1.7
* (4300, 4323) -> -0.4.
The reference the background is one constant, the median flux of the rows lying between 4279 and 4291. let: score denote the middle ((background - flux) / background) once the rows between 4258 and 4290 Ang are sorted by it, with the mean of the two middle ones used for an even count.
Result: 0.1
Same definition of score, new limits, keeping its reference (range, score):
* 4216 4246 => 0.3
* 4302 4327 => -0.1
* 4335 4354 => -0.2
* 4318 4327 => -0.1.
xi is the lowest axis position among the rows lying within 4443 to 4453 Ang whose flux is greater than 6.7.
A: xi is 4443.5 Ang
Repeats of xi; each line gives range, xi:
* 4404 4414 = 4410.5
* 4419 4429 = 4419.5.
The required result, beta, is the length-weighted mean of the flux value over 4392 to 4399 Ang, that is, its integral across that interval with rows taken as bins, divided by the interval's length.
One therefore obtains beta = 9.5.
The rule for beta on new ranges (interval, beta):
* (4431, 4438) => 8.0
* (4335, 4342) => 7.3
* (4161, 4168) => 5.8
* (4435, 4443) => 8.7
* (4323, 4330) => 6.2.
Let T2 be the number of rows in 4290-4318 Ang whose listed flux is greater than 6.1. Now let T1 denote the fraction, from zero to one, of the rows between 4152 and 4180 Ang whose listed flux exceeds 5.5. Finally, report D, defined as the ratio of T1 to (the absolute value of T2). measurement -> 0.15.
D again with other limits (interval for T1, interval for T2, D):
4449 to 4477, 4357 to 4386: 0.06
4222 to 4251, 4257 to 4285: 0.03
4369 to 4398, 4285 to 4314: 0.22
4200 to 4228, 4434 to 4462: 0.02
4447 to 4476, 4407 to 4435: 0.05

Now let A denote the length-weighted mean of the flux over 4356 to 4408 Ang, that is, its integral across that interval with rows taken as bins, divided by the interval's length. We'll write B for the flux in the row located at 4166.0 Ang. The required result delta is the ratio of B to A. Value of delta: 0.71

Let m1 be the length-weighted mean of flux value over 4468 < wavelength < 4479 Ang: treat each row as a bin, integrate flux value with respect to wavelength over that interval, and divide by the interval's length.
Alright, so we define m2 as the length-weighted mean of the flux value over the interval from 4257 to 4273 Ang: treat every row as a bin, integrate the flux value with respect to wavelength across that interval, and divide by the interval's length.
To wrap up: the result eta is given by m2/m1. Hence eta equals 0.5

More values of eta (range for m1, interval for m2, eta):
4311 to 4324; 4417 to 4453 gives 1.3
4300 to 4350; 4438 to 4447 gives 1.4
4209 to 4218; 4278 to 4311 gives 1.0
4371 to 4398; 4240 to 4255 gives 0.6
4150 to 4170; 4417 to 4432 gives 1.4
